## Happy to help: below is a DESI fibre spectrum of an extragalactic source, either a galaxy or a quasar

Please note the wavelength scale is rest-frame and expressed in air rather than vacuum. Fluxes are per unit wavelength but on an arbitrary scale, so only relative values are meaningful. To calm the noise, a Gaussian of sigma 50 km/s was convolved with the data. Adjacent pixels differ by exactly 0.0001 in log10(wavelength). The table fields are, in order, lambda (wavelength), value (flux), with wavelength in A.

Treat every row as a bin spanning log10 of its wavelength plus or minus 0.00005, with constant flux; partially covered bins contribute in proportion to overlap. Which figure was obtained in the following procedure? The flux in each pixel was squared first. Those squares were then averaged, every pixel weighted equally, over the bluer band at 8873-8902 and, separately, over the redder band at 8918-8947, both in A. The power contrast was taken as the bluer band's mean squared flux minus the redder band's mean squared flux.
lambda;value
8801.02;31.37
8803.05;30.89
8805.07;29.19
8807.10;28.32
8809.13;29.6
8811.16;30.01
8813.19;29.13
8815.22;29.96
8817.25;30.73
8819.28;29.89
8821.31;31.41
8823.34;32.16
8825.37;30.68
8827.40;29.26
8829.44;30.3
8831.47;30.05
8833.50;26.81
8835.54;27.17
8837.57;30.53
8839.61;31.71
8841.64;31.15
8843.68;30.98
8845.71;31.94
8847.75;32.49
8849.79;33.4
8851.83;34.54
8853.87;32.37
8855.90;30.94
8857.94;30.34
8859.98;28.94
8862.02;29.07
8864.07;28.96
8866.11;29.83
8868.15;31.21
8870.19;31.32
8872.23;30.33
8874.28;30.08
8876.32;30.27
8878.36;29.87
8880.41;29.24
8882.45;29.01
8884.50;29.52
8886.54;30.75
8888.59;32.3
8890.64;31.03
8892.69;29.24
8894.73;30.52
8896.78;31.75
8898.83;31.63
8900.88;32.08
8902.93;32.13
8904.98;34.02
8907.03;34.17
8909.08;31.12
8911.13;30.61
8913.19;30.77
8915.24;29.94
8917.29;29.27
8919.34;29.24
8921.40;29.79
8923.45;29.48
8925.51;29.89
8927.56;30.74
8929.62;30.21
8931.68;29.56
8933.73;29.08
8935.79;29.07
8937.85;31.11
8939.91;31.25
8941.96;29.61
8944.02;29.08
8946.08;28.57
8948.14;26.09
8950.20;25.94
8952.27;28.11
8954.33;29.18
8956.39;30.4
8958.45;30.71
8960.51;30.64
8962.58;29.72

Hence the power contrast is 46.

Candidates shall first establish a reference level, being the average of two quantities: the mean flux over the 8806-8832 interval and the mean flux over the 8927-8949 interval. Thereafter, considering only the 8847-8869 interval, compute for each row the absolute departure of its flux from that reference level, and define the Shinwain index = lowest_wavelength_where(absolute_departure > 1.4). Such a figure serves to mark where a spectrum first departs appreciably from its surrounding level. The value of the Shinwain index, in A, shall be 8847.75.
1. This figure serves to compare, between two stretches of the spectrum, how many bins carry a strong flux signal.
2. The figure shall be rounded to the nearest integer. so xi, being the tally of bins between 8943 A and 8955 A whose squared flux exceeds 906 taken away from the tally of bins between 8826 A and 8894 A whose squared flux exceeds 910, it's 19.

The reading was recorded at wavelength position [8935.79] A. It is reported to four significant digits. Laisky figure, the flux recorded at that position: 29.07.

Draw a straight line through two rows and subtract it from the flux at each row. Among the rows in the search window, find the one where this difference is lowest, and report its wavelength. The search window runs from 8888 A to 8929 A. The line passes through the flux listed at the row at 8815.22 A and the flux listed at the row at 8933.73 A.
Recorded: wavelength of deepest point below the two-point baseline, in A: 8892.69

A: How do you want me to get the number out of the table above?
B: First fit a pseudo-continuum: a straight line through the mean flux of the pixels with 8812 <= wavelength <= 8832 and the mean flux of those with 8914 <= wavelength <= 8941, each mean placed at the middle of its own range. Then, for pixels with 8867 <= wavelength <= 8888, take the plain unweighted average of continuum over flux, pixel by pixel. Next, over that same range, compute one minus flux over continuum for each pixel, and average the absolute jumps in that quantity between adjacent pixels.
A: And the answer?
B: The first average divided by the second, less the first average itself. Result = 59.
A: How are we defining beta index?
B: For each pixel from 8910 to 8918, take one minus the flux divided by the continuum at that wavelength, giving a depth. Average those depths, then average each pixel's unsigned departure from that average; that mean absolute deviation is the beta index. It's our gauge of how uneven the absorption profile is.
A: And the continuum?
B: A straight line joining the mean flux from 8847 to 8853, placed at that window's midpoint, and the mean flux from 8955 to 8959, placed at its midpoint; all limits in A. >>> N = 0.015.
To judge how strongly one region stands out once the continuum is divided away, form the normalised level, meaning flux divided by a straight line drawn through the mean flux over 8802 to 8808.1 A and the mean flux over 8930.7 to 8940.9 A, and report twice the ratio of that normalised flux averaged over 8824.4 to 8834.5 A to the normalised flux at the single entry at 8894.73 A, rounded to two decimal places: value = 1.95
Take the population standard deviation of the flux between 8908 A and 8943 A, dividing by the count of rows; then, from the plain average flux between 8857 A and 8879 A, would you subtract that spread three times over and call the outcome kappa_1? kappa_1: 27.8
